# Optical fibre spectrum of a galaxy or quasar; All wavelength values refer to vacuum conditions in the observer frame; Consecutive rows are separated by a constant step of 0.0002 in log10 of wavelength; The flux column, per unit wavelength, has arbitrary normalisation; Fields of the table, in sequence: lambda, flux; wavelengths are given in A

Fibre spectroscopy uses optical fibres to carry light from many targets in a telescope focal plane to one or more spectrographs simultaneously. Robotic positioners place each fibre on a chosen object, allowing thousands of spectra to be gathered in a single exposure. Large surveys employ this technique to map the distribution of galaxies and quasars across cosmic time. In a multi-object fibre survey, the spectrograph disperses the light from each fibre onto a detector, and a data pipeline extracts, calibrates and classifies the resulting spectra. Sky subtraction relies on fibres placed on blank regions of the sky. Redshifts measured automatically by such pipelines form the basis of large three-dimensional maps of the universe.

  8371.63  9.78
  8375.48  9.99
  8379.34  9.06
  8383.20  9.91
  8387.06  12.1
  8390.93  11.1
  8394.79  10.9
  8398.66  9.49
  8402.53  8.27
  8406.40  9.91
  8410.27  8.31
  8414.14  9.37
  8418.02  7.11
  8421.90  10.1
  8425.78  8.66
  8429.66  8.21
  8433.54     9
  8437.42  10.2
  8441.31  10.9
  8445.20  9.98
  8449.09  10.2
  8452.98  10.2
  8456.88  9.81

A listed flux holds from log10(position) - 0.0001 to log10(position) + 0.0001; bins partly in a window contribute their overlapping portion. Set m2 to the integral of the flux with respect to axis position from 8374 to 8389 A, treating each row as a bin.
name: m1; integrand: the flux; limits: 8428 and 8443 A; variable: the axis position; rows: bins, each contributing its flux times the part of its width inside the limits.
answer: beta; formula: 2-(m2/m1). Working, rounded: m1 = 144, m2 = 154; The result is 0.93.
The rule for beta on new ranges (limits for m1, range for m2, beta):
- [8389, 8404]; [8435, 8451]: 0.90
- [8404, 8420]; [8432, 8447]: 0.91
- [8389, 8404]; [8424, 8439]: 1.10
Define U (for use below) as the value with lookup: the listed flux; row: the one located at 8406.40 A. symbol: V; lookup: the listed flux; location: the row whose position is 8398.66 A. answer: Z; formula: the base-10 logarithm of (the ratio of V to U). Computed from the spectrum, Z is -0.02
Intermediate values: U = 9.91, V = 9.49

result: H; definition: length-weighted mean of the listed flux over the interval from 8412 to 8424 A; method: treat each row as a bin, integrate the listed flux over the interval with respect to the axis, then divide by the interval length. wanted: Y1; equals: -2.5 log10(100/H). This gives -2.63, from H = 8.8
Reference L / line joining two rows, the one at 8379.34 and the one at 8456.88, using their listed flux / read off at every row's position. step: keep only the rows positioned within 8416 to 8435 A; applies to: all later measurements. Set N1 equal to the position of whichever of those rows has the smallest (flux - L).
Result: 8418.02 A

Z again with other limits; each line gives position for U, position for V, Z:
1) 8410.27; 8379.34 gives 0.04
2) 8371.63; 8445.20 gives 0.01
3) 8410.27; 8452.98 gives 0.09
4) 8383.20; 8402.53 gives -0.08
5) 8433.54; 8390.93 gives 0.09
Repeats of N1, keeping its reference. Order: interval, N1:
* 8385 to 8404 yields 8402.53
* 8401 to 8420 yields 8418.02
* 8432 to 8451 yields 8433.54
